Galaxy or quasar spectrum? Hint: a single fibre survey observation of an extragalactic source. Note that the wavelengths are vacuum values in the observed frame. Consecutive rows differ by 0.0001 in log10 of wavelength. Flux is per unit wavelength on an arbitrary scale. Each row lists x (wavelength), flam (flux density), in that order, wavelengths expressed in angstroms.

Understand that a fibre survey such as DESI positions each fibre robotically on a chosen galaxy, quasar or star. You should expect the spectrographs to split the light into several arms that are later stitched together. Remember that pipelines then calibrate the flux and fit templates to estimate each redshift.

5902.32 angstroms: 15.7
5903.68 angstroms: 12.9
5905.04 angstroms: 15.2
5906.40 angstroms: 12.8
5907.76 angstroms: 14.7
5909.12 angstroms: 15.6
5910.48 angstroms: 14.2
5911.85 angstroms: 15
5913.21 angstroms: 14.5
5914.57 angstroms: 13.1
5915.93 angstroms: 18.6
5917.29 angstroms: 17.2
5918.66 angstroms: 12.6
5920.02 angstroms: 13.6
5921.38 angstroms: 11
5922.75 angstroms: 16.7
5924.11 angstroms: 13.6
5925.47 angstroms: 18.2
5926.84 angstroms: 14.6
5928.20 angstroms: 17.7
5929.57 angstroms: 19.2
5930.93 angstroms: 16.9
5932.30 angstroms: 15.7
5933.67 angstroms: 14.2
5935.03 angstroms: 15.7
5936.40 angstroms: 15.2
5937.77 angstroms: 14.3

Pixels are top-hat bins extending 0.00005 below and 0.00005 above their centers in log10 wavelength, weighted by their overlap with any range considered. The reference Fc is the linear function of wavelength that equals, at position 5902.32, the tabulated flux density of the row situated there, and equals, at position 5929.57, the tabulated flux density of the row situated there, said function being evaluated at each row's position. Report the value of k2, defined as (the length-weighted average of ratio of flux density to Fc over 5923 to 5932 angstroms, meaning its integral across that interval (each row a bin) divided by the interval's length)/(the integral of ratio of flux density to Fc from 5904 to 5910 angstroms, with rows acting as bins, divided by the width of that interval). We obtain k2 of 0.99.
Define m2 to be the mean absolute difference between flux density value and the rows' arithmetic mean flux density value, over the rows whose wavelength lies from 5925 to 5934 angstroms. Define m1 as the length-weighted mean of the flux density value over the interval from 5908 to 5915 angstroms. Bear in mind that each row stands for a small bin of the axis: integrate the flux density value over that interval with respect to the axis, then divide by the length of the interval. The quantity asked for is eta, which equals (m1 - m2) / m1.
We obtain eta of 0.89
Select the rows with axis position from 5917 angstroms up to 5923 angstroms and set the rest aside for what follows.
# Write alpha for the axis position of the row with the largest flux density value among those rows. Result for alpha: 5917.29 angstroms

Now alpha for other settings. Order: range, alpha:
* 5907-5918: 5915.93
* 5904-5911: 5909.12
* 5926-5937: 5929.57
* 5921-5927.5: 5925.47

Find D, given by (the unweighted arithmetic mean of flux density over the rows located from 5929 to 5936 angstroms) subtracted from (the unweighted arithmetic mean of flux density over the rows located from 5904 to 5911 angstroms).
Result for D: -2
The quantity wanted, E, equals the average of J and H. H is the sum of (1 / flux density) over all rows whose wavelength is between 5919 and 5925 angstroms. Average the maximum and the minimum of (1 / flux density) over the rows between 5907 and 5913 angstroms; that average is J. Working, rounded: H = 0.298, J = 0.0673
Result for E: 0.183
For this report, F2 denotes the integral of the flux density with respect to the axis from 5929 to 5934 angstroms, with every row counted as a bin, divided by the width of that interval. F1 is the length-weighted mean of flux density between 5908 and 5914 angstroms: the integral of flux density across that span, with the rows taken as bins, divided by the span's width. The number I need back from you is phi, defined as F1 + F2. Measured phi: 31.4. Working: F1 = 14.8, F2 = 17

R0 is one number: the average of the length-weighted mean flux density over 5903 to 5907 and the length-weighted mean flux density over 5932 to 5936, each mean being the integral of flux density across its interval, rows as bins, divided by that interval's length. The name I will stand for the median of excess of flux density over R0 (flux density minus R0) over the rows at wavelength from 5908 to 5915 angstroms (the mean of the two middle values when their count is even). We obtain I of 0.1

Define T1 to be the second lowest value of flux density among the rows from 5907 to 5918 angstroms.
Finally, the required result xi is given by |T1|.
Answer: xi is 14.2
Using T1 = 14.2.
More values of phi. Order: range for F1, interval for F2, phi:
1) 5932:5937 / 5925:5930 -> 32.4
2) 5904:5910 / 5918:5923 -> 27.7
